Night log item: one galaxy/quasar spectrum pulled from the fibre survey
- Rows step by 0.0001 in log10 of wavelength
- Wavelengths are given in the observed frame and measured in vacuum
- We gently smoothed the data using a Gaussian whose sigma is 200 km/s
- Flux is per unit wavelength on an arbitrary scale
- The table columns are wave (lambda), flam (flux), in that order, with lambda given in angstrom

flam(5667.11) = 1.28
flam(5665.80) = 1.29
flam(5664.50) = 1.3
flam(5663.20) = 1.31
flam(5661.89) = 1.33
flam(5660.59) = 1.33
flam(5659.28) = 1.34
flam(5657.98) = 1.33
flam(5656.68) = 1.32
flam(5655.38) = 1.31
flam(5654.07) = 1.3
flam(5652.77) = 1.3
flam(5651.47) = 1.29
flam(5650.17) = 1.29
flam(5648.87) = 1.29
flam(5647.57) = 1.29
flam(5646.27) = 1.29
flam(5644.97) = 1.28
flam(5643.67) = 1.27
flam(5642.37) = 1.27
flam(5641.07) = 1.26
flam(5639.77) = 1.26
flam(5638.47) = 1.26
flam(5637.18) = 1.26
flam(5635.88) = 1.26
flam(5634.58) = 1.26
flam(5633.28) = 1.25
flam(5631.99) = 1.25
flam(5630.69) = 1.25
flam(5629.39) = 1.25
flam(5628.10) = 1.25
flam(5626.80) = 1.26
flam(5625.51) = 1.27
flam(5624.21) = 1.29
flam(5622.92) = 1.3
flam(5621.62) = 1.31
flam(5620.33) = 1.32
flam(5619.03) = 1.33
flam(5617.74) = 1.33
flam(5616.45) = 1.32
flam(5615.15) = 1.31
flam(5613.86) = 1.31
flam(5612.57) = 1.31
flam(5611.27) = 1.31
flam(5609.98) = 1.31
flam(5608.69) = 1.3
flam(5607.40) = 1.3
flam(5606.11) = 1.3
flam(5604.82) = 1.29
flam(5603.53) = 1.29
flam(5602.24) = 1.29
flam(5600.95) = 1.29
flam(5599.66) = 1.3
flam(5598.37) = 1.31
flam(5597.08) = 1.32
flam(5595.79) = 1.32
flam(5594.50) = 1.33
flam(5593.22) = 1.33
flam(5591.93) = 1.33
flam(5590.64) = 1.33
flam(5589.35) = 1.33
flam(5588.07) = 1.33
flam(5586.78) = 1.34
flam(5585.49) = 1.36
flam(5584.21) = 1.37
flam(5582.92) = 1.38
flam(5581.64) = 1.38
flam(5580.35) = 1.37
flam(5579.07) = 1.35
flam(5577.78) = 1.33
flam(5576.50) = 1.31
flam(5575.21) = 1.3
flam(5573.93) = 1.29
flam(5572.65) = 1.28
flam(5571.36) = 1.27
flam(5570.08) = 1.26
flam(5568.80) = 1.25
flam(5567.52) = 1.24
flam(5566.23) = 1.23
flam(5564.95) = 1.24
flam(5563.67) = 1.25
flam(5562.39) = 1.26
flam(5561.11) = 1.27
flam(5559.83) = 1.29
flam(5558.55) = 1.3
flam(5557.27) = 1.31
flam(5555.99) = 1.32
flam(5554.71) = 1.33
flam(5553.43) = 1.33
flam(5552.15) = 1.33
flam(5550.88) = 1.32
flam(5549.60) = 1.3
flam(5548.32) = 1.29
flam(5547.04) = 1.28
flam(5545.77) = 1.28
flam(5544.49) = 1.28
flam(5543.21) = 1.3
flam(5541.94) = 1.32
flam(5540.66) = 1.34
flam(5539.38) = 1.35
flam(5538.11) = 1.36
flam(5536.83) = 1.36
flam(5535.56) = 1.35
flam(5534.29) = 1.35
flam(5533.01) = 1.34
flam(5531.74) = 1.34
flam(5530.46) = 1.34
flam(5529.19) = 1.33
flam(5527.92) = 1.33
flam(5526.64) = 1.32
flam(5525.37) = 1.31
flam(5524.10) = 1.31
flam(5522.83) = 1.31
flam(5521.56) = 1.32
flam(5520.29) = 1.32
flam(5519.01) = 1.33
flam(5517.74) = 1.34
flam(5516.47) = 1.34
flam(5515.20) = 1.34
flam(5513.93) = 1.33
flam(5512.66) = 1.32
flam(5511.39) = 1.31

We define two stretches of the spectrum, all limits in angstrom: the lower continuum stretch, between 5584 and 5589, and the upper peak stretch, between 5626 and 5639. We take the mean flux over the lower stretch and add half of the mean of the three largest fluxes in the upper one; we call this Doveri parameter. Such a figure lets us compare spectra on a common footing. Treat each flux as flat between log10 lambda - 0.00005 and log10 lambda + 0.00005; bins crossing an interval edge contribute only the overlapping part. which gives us 1.98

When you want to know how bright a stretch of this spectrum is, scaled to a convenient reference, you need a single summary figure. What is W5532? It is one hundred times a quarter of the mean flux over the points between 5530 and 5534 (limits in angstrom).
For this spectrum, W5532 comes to 33.5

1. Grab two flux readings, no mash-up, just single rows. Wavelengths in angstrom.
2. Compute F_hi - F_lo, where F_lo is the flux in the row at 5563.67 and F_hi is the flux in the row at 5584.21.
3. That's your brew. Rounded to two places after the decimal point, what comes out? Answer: 0.12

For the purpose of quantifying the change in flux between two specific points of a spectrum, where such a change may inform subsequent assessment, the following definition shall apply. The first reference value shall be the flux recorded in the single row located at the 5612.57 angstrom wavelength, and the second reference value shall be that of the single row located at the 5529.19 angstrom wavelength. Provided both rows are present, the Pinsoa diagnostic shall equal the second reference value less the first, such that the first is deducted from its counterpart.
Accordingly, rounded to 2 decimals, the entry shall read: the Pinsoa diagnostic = 0.02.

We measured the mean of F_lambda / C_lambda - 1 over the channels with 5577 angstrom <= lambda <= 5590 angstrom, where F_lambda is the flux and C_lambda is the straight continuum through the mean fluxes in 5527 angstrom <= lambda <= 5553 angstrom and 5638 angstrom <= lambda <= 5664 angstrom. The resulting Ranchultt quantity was 0.031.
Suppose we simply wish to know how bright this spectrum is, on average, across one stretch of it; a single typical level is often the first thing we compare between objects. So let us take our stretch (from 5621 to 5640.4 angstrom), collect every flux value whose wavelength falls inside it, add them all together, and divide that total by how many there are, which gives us 1.27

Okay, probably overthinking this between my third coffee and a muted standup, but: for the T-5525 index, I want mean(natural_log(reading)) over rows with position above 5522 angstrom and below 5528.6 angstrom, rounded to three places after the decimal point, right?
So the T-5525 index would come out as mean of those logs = 0.275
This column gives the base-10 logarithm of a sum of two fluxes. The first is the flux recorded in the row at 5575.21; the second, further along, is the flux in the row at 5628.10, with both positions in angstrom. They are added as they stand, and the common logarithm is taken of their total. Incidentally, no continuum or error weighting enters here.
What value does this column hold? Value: 0.407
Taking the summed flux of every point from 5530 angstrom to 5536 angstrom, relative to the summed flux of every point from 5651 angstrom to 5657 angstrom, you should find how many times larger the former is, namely 1.03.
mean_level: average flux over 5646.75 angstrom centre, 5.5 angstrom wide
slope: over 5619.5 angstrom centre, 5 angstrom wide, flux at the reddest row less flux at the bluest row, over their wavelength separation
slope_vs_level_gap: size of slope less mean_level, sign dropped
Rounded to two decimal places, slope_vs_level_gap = 1.29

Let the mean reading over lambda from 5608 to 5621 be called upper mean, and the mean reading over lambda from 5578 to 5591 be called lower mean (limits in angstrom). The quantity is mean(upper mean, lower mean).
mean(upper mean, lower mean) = 1.33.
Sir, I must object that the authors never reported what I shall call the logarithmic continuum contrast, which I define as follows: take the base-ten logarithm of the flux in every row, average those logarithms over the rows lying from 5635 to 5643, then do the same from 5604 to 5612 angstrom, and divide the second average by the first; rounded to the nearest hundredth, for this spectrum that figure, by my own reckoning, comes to 1.13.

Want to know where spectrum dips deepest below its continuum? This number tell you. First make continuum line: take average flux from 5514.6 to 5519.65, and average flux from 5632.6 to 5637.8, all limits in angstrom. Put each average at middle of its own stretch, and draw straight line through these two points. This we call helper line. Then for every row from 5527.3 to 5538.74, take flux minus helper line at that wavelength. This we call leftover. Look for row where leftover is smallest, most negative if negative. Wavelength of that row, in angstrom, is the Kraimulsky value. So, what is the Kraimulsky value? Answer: 5527.92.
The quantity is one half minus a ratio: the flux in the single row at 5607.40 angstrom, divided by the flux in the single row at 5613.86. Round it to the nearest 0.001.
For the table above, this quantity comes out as -0.492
